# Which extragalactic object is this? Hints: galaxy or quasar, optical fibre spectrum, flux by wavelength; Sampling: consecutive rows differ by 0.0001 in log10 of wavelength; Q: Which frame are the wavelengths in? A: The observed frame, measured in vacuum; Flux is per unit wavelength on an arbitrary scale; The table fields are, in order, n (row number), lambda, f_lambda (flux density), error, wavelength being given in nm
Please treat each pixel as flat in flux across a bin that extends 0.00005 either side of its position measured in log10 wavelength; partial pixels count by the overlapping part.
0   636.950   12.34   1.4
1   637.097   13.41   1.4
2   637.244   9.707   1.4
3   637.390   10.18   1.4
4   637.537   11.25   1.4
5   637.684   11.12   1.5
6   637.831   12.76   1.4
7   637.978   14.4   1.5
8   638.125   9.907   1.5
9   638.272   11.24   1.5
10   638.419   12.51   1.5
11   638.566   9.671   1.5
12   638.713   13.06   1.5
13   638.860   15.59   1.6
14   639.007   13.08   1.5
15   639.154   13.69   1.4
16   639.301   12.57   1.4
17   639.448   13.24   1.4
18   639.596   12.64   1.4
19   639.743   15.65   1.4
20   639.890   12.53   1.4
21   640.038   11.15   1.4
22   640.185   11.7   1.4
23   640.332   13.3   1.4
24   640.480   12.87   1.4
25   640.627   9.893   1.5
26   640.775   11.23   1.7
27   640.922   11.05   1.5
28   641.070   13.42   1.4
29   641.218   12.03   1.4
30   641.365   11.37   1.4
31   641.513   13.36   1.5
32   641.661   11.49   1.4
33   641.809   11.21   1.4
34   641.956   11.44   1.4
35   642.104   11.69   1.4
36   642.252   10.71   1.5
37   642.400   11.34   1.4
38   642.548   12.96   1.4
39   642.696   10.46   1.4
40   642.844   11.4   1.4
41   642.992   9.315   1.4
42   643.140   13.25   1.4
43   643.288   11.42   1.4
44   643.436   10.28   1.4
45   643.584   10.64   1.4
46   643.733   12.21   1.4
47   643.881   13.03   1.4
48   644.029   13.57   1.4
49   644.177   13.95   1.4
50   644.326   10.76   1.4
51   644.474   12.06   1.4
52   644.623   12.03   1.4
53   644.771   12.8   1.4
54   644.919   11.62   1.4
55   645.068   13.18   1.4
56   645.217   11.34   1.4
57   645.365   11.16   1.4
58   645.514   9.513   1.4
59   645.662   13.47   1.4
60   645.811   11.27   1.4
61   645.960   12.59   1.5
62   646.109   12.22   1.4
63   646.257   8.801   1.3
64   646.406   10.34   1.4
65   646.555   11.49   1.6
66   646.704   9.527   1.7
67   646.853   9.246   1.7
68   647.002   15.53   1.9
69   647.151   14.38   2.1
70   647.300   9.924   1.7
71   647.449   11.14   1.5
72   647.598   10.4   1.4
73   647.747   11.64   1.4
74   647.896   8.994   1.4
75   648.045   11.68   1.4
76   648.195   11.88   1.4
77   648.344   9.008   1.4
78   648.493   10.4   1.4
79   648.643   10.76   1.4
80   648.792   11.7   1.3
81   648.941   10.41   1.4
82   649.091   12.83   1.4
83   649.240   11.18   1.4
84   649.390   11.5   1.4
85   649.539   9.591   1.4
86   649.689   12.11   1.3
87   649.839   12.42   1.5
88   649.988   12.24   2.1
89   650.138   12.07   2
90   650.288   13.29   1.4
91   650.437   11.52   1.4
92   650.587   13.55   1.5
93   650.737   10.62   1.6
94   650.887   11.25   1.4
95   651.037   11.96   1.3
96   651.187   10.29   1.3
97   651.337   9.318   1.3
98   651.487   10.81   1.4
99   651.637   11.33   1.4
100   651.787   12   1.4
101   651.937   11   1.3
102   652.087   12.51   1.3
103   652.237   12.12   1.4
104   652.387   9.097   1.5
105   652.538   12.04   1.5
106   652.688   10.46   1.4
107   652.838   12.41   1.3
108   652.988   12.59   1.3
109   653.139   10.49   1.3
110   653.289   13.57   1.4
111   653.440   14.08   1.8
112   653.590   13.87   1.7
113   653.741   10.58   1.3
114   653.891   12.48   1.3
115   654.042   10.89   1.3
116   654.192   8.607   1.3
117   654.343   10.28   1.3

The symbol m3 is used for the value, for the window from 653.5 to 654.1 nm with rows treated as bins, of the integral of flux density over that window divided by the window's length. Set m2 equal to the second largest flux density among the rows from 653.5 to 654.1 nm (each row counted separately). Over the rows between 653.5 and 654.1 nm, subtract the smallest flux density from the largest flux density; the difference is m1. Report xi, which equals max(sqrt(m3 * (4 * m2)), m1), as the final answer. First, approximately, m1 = 3.3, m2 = 12.48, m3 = 12.0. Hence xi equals 24.5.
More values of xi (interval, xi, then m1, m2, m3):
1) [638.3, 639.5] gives 26.5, 5.9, 13.69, 12.9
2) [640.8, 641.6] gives 25.5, 2.4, 13.36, 12.2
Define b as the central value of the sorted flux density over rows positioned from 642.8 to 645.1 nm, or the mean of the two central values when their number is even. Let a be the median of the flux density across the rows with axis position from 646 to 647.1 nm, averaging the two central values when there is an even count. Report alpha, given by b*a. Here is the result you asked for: 125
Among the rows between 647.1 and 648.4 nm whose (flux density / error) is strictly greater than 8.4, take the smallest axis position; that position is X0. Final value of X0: 648.195 nm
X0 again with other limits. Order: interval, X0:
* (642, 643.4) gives 642.548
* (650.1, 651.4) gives 650.288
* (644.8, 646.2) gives 645.068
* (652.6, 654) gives 652.838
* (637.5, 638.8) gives 637.831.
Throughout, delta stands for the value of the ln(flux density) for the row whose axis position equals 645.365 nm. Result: 2.41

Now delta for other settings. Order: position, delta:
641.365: 2.43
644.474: 2.49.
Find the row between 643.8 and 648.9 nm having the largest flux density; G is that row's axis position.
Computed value 647.002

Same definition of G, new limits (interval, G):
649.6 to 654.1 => 653.440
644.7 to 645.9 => 645.662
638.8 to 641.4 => 639.743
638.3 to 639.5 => 638.860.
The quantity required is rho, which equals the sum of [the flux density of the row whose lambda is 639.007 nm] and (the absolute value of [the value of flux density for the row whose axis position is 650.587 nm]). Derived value 27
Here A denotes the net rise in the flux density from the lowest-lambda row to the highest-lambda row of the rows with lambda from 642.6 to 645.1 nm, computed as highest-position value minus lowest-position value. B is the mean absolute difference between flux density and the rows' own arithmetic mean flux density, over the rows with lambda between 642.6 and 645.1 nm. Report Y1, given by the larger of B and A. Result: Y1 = 2.7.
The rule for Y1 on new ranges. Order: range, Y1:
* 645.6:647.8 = 1.5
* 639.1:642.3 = 1.0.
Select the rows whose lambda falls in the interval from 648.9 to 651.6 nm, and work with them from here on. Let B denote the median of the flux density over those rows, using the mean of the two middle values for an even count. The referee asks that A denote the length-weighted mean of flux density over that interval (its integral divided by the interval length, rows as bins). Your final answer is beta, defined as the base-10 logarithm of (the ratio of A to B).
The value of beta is -0.0002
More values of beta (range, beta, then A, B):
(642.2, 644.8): 0.0020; 11.8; 11.7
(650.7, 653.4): 0.0031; 11.4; 11.3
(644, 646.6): -0.0025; 11.8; 11.8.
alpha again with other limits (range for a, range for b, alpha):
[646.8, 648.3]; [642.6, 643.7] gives 121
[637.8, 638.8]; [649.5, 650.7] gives 152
